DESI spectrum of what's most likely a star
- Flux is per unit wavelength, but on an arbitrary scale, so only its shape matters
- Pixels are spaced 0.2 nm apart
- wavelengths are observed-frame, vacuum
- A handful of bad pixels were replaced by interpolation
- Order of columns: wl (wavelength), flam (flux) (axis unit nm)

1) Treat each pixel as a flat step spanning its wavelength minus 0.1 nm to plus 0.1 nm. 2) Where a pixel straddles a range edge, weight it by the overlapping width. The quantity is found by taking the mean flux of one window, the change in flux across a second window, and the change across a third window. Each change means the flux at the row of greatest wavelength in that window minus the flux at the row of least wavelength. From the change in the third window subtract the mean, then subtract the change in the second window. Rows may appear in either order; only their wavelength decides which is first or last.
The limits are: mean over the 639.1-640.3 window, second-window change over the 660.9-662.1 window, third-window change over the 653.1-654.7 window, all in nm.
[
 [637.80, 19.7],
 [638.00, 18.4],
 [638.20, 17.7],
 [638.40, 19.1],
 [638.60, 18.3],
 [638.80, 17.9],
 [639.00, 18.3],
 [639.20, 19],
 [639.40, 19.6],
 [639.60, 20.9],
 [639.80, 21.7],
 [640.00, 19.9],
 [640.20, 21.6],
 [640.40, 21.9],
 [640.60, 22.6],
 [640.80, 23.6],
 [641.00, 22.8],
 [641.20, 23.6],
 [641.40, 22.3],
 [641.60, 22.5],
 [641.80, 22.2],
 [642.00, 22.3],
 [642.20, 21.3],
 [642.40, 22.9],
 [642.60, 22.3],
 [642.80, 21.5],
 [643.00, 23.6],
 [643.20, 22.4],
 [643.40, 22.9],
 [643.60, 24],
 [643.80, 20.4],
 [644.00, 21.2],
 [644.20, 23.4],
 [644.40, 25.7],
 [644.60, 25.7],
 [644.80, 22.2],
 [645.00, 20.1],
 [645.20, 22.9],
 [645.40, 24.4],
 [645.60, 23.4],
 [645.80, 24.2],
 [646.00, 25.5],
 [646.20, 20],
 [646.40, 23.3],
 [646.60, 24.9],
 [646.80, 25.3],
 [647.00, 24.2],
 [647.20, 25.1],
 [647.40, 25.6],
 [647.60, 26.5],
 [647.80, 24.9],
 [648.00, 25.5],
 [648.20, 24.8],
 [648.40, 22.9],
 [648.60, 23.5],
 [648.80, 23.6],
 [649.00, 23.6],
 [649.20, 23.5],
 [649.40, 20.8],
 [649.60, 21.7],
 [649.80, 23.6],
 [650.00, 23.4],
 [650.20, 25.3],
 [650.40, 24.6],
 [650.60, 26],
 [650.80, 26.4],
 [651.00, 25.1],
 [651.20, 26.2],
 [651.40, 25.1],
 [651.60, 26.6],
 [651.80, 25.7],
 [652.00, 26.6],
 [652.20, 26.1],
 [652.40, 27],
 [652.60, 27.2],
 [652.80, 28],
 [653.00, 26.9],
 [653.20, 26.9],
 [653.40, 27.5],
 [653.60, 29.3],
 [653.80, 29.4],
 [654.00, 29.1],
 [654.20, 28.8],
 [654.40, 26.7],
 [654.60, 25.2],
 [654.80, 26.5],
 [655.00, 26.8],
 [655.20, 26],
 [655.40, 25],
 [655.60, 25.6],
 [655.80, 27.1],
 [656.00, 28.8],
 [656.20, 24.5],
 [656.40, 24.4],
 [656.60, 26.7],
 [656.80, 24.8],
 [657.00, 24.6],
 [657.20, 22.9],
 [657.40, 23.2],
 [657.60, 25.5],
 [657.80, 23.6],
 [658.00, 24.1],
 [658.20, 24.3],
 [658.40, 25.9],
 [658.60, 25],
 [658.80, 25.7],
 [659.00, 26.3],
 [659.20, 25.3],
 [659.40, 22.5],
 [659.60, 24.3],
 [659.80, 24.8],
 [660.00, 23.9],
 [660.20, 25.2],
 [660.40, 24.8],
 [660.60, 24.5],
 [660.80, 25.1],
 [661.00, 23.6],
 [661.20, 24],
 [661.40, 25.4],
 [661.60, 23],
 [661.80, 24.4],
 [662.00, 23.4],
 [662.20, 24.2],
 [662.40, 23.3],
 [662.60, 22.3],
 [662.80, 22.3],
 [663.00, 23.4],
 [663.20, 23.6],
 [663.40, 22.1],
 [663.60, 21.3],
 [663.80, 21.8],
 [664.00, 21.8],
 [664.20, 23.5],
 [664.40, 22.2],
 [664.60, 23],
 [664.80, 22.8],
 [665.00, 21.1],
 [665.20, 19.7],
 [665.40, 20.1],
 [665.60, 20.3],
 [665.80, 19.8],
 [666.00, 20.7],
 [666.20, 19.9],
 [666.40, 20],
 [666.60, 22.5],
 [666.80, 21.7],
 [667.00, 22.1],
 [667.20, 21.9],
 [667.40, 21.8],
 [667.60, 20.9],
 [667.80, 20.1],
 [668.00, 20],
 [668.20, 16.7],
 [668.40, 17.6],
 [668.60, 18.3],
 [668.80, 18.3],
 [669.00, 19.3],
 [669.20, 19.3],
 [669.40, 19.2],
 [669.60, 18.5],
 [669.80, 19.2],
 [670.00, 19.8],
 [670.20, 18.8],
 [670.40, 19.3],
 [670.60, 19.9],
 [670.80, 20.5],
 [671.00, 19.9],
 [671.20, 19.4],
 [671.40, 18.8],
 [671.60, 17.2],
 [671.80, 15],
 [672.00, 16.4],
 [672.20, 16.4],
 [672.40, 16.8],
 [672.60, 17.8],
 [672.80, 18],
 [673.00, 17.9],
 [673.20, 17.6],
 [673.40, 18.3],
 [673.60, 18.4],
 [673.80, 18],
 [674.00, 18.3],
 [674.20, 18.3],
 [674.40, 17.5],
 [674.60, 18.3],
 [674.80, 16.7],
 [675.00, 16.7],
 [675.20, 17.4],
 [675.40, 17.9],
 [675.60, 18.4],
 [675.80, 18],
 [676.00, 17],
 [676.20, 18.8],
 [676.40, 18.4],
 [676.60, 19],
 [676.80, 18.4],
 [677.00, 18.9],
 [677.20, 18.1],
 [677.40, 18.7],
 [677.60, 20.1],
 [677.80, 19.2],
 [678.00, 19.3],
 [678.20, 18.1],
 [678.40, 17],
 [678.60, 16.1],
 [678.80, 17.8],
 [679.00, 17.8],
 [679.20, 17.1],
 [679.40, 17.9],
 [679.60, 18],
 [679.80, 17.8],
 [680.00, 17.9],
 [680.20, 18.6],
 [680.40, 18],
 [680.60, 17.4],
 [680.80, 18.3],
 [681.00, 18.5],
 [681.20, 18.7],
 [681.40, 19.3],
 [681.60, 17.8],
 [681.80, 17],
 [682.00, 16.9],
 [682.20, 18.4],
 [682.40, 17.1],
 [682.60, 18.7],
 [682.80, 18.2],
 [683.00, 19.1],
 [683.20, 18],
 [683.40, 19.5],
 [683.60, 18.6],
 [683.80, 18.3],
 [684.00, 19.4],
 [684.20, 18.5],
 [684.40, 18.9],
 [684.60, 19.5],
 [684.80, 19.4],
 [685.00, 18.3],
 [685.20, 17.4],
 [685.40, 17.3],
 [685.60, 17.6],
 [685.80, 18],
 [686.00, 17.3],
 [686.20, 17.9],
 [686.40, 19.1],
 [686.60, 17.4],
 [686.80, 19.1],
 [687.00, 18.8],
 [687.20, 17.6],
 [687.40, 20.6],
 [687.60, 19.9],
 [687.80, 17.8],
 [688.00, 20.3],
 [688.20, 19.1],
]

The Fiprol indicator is -22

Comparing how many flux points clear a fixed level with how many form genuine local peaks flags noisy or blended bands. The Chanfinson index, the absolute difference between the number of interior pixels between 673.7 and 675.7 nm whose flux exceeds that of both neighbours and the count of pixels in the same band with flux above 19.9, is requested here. 1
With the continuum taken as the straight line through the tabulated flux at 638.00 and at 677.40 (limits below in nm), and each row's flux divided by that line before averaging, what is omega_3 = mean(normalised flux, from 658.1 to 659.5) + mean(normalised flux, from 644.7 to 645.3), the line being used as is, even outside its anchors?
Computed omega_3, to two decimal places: 2.52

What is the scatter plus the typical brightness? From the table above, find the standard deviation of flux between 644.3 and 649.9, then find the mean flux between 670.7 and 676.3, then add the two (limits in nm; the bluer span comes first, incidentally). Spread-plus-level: 19.5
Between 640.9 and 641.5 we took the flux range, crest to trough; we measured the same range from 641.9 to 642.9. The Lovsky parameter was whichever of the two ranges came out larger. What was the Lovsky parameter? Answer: 1.60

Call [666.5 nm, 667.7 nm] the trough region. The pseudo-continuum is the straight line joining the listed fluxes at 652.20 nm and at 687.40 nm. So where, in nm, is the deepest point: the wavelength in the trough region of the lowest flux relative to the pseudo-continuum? 667.60 nm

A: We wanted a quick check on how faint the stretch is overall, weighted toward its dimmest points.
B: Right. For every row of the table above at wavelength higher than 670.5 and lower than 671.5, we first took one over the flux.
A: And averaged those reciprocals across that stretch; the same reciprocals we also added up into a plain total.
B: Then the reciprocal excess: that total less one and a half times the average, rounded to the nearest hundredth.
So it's 0.18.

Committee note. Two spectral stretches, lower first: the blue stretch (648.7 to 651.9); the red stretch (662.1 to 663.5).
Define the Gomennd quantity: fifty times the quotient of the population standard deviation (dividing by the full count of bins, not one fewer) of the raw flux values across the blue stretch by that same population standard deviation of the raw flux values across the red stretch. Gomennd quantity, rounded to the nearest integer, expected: 110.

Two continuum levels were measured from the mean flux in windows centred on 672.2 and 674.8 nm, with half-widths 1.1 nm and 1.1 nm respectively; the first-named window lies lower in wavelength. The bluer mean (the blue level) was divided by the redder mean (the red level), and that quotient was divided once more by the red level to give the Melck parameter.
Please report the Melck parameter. 0.055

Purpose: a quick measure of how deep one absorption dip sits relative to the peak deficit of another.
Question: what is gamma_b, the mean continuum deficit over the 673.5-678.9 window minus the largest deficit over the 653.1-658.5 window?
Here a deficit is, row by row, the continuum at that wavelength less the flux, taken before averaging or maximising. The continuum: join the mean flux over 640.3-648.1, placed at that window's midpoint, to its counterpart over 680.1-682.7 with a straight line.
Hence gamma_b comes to 2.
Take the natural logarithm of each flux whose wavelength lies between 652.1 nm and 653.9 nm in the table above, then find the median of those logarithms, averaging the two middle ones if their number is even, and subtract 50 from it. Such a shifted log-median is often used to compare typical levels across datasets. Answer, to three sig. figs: -46.7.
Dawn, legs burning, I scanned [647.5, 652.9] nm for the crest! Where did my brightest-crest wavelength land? 652.80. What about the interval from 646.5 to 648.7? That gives 647.60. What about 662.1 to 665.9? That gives 662.20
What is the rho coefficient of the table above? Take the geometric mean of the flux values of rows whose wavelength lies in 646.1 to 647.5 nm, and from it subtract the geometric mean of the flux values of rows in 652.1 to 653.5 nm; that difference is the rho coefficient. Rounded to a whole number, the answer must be -3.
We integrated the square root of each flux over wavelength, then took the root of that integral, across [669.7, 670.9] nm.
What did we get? 2.30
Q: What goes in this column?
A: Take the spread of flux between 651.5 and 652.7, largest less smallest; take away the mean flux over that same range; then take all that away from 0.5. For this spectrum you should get 25.5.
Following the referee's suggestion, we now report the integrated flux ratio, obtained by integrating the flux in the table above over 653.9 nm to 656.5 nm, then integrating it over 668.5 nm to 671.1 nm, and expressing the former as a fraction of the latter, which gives 1.38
